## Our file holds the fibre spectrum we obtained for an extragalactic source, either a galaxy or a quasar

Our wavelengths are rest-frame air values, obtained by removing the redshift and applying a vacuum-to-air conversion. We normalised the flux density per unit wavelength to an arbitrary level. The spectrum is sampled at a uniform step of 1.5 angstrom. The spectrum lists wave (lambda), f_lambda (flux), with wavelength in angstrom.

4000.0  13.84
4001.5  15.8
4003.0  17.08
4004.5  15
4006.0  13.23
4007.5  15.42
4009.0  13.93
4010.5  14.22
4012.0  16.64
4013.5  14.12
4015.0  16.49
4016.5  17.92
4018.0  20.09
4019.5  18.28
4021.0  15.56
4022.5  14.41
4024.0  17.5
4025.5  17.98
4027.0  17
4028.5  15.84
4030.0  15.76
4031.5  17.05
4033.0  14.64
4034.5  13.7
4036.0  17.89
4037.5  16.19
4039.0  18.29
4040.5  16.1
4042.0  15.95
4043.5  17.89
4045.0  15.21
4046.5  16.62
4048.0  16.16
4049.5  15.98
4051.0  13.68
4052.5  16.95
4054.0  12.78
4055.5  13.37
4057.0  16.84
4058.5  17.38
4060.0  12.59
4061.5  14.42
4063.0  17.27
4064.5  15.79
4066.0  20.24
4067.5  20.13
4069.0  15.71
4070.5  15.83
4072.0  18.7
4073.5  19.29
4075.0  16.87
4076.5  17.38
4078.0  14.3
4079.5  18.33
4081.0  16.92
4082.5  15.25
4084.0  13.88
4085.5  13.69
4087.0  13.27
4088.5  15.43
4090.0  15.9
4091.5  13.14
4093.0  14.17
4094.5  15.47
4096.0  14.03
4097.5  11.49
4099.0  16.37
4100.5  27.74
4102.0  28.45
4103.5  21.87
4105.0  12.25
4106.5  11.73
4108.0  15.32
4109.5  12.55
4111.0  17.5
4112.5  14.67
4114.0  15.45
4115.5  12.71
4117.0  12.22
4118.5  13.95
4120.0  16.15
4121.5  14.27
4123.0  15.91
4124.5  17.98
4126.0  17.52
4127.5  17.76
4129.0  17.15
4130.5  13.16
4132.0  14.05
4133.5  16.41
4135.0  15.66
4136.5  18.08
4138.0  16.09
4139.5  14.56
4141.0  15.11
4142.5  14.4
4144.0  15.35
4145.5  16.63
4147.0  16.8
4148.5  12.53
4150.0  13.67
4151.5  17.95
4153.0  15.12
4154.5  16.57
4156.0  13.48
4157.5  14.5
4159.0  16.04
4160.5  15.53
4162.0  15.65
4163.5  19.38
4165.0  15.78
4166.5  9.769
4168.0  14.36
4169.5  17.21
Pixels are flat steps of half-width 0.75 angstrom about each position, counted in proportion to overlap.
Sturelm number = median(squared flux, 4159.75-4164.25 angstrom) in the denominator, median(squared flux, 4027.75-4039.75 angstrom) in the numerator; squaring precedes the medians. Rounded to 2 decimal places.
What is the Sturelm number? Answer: 1.05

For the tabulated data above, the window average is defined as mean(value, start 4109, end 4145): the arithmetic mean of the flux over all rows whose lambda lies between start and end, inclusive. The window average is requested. 15.4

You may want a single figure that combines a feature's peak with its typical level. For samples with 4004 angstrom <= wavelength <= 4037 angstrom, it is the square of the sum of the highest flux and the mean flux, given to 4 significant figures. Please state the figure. 1305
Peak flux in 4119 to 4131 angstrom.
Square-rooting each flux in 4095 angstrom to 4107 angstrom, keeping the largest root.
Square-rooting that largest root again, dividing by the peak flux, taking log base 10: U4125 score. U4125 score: -0.891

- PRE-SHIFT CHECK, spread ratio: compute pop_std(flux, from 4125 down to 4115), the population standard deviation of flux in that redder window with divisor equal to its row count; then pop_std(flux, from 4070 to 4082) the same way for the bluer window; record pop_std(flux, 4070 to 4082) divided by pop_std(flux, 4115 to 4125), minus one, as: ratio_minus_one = -0.20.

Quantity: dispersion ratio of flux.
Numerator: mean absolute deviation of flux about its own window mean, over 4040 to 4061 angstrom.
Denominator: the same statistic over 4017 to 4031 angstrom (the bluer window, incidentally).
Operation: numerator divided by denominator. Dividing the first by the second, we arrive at 1.05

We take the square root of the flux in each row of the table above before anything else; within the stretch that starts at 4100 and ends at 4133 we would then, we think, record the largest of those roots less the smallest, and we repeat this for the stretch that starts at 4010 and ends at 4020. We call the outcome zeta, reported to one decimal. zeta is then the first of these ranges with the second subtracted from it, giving 1.2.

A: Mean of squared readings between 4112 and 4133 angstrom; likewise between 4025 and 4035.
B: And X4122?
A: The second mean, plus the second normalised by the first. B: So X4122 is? 259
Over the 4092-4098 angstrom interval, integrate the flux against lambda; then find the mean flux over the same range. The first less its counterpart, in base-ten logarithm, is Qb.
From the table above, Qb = 1.84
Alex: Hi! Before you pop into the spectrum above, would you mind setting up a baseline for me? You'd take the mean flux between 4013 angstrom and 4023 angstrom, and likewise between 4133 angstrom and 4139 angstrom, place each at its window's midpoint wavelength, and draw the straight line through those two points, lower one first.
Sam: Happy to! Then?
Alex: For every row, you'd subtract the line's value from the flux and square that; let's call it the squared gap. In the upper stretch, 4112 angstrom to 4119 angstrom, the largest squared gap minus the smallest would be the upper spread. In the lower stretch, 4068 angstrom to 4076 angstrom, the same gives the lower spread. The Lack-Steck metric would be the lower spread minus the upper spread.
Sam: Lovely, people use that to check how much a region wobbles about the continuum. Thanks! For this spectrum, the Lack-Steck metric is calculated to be -11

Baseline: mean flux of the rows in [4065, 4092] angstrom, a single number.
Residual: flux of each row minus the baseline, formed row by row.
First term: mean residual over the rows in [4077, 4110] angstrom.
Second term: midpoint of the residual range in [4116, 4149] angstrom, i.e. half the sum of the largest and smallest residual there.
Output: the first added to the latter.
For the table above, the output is -1.6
